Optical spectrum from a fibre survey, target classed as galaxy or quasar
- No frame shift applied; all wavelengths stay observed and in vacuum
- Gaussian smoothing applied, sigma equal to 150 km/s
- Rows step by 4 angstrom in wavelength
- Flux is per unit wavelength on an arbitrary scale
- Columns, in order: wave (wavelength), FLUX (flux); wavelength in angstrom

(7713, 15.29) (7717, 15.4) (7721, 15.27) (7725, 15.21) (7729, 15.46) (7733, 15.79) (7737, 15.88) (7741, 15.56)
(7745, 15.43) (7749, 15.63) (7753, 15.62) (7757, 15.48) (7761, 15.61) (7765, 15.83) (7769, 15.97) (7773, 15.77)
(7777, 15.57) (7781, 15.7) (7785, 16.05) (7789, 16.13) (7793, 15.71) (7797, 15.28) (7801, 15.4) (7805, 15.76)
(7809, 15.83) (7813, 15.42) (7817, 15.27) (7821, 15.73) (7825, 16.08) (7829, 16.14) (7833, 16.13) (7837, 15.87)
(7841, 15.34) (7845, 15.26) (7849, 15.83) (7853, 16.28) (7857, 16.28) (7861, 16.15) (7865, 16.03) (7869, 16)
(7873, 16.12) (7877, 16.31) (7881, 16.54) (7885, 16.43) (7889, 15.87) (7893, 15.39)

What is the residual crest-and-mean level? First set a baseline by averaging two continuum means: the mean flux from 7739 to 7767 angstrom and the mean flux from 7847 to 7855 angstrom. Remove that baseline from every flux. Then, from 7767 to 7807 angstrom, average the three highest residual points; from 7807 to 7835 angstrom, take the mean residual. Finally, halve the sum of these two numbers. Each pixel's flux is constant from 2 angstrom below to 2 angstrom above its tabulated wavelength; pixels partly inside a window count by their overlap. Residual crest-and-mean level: 0.10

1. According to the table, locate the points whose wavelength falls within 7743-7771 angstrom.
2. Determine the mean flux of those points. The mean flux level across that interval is 15.7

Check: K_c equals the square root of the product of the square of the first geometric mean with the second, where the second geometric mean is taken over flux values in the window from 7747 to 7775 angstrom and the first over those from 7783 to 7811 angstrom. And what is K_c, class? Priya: 62.3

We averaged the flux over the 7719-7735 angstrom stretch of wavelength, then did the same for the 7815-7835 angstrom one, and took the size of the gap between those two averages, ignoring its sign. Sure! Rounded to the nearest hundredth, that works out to 0.44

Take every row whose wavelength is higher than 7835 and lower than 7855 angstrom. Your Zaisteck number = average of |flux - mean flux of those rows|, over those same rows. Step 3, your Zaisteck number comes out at 0.33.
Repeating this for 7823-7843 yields 0.25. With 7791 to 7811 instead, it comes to 0.20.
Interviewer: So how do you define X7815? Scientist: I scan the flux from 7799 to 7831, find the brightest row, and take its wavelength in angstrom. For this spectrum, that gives 7829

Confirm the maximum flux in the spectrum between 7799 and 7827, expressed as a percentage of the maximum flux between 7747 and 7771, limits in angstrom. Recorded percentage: 101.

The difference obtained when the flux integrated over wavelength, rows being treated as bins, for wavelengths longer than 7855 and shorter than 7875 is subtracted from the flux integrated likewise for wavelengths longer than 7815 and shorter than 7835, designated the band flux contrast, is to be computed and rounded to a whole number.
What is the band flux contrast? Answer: -5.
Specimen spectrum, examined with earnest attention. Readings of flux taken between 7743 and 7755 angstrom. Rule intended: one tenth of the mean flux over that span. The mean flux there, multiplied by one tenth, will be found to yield 1.556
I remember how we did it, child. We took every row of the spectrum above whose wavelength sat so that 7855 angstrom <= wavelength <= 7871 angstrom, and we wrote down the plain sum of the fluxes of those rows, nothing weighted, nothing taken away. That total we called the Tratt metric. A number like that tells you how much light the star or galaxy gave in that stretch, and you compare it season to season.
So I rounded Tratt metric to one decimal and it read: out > 64.5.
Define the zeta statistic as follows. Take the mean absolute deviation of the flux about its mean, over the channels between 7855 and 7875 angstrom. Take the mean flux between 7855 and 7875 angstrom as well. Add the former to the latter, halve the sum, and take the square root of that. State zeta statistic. 2.85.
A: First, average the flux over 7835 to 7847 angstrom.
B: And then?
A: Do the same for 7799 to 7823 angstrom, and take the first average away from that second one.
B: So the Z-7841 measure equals 0.08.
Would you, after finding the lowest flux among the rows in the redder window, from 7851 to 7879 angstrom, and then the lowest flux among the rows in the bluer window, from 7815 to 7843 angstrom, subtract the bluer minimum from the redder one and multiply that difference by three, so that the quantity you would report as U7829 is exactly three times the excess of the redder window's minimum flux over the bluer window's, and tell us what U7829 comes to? 2.2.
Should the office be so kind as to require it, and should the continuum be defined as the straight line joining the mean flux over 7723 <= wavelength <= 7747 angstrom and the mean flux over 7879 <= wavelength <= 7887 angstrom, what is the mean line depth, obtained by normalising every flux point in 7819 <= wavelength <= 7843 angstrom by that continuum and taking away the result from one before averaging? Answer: 0.017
